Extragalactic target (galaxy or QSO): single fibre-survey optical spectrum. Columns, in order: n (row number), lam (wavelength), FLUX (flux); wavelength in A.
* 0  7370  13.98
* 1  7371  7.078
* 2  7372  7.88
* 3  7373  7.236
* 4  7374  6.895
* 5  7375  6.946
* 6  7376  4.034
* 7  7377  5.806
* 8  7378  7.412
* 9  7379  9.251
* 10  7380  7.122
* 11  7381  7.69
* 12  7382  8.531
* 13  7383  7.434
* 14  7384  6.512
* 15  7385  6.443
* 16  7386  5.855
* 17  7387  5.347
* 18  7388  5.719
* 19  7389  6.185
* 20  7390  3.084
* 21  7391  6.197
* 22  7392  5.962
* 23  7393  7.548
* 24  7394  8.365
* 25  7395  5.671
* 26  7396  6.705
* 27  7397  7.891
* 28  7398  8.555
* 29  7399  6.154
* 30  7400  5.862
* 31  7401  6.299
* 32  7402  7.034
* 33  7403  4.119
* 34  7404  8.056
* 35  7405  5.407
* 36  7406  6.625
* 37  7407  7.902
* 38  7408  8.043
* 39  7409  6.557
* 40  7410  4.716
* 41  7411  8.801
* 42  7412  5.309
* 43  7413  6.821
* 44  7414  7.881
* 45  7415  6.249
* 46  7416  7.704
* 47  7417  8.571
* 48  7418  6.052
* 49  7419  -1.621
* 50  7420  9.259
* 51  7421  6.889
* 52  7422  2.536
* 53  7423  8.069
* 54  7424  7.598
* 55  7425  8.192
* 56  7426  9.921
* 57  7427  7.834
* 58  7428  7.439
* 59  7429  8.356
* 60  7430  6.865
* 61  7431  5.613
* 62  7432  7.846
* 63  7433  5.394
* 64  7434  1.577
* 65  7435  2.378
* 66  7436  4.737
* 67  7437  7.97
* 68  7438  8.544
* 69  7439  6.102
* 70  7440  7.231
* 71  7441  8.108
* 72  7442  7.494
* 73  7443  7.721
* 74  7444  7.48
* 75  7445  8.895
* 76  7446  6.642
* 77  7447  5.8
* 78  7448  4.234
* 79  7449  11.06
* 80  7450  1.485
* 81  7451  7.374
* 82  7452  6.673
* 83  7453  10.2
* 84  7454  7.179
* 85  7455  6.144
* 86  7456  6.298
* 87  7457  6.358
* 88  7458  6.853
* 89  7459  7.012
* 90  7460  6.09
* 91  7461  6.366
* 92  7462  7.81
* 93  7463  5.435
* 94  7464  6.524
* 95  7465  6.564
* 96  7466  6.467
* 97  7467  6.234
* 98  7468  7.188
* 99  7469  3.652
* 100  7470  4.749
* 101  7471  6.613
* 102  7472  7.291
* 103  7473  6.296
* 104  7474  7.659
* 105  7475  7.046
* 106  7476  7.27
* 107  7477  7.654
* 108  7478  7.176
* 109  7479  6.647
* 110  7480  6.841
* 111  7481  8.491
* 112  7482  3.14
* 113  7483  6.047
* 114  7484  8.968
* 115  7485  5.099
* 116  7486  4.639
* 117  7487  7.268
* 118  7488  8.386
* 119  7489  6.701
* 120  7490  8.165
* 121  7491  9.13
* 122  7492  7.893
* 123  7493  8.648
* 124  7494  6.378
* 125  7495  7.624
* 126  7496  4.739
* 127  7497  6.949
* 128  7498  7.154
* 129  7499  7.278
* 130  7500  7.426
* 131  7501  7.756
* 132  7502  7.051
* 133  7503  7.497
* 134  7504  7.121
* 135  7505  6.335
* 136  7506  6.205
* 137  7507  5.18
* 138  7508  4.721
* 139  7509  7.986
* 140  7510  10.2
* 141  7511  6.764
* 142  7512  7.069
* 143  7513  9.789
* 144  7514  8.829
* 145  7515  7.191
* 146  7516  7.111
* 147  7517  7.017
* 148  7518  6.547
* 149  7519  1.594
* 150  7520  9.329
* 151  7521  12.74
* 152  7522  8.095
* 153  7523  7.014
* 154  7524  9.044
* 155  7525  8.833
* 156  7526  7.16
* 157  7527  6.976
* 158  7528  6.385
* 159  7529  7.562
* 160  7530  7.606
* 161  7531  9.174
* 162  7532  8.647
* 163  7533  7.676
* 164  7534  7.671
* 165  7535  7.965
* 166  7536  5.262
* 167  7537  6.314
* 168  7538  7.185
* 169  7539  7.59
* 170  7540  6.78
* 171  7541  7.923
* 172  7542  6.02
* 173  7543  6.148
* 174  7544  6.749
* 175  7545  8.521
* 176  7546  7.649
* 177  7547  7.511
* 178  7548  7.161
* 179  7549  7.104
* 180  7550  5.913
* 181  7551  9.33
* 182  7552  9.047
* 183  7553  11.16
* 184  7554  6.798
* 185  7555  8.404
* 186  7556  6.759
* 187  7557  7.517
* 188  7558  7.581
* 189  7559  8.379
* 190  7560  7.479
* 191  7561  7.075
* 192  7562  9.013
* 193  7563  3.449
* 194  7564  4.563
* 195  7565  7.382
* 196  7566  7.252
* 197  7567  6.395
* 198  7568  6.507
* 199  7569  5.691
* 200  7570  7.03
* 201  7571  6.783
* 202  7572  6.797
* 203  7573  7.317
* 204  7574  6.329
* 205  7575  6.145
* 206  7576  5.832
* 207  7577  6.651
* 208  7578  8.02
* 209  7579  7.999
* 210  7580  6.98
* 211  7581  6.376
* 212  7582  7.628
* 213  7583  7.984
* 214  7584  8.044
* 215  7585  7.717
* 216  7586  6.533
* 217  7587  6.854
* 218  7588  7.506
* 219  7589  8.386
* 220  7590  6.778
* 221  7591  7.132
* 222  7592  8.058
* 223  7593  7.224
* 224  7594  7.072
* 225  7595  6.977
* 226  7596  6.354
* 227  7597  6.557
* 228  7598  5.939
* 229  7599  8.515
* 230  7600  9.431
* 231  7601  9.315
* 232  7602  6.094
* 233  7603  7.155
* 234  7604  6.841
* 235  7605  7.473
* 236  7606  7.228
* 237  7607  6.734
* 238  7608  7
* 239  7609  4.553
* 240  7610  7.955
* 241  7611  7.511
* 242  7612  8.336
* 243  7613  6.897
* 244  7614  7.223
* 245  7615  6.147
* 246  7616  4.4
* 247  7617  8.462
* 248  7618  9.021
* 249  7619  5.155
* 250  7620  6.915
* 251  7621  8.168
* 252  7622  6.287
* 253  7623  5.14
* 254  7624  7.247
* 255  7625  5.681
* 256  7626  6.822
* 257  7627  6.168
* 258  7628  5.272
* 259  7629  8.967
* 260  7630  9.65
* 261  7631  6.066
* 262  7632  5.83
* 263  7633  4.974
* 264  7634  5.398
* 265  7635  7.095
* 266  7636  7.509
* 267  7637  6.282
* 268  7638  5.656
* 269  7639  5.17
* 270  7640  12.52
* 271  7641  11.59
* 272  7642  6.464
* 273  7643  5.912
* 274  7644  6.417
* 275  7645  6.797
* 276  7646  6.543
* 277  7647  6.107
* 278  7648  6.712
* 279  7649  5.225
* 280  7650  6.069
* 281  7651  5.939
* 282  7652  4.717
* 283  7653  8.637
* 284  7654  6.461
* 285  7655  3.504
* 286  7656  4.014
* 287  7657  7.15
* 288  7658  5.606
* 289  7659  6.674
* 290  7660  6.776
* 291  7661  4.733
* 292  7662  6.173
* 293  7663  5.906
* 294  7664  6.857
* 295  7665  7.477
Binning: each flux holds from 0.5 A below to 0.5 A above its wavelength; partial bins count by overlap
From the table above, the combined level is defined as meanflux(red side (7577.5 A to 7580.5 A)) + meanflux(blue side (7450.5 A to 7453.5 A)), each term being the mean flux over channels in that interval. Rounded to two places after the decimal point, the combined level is 15.75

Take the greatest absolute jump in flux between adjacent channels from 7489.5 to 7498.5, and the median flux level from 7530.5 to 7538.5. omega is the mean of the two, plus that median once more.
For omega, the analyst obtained 13.0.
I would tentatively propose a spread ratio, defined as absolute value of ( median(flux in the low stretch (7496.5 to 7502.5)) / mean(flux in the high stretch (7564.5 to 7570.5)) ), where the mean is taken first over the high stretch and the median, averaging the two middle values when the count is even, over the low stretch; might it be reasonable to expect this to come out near 1.08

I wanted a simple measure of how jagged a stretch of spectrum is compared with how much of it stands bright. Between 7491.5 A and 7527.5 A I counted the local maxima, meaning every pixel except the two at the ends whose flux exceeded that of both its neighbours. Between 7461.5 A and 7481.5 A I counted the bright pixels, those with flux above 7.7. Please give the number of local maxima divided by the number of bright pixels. 4.00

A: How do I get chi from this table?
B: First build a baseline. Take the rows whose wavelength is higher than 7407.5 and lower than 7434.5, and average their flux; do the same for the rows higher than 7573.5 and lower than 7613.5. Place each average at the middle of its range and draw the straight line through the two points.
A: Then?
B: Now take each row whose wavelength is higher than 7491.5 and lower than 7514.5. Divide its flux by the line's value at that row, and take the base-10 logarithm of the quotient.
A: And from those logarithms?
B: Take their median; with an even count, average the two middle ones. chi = 0.017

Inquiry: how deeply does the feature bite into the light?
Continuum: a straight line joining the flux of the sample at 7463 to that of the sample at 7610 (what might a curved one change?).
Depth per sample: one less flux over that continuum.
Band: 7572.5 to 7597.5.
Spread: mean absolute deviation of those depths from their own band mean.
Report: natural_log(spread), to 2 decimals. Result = -2.52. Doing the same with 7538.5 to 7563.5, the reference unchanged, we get -1.95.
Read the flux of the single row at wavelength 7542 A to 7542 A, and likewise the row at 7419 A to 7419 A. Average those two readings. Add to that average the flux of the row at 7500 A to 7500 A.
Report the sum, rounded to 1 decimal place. 9.6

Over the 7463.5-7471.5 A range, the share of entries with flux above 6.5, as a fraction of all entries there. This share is 0.50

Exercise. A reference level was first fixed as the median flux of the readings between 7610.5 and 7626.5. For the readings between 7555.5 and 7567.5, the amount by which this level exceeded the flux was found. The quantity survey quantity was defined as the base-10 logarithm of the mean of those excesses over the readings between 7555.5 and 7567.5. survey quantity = -2.6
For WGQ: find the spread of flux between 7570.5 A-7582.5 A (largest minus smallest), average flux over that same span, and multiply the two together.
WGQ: 15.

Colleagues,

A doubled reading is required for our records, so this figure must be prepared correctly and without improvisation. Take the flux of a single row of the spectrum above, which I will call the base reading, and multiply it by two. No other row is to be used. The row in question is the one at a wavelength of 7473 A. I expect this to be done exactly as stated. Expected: 12.6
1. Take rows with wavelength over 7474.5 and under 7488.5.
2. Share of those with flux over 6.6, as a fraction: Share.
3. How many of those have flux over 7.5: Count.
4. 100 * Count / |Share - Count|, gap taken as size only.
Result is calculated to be 122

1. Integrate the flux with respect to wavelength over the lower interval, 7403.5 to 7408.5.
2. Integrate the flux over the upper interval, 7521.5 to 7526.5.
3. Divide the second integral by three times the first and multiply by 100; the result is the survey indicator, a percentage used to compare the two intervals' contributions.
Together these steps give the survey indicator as 37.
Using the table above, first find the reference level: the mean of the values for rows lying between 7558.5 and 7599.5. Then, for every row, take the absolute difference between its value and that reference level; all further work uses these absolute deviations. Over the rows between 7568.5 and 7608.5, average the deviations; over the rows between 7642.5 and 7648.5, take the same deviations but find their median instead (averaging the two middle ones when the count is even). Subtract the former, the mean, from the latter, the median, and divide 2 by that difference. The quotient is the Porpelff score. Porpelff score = -15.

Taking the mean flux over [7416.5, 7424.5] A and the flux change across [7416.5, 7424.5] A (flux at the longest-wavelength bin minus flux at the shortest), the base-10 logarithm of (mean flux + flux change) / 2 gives 0.39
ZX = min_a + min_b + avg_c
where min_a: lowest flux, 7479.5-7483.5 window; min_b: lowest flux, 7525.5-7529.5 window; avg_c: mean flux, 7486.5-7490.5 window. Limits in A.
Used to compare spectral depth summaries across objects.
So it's 17.2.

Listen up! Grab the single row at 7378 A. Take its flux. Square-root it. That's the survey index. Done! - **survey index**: 2.72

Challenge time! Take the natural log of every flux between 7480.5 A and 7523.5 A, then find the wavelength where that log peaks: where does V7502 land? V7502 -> 7521 A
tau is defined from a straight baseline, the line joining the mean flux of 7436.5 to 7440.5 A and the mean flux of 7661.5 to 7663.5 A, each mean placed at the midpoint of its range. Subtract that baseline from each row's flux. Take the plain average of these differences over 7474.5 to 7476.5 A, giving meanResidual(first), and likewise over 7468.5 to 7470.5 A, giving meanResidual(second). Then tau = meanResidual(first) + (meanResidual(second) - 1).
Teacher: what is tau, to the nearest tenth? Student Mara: -4.1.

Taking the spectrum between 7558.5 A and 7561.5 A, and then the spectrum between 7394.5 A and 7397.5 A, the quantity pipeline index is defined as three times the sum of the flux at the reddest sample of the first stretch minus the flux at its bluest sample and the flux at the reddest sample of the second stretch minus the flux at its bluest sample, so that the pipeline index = 3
